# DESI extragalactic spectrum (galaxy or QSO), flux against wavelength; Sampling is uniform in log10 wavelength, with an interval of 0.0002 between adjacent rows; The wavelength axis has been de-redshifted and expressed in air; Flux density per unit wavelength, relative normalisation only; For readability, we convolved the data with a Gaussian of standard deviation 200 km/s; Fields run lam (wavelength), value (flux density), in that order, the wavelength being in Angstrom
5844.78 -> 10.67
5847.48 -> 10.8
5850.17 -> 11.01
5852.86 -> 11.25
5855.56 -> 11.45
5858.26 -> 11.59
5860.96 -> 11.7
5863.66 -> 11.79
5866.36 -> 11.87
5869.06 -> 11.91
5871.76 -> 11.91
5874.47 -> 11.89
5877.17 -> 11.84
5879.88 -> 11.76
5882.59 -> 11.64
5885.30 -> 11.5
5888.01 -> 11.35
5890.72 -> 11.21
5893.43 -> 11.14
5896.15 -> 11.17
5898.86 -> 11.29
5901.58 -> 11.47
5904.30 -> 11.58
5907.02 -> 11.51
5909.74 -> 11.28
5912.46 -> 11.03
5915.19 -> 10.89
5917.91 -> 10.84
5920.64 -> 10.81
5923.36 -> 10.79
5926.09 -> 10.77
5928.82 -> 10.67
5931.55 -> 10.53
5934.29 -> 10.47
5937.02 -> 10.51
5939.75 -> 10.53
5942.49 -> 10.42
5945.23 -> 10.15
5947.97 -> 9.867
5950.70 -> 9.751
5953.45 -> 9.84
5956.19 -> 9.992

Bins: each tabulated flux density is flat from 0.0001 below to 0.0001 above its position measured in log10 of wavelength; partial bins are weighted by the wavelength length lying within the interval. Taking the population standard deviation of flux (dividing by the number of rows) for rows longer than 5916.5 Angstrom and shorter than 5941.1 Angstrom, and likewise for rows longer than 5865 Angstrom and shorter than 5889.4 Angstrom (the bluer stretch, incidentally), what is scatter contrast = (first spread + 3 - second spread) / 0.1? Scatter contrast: 29.5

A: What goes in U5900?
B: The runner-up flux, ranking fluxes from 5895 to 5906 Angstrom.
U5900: 11.47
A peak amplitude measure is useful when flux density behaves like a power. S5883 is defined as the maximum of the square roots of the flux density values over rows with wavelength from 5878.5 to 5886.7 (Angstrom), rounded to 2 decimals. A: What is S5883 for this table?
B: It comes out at 3.43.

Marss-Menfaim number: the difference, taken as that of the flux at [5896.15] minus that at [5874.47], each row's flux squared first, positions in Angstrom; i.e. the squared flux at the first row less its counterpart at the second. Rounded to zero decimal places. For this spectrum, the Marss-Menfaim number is -17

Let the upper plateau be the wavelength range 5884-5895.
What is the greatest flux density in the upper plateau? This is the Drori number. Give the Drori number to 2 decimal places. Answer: 11.50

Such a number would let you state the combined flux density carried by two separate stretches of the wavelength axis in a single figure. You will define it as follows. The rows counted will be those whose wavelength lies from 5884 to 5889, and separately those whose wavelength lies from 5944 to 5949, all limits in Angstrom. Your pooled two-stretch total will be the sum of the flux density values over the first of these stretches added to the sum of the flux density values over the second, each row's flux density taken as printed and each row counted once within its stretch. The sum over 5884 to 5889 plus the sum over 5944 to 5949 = 42.9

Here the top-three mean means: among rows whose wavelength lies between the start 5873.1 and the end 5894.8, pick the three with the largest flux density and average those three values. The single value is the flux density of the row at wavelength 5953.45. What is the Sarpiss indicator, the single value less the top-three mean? -2.0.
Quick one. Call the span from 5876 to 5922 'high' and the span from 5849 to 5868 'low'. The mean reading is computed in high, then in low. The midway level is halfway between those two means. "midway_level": 11.4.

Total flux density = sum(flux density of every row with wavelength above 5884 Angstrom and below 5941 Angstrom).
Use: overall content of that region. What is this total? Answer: 231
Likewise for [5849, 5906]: 242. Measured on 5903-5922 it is 78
